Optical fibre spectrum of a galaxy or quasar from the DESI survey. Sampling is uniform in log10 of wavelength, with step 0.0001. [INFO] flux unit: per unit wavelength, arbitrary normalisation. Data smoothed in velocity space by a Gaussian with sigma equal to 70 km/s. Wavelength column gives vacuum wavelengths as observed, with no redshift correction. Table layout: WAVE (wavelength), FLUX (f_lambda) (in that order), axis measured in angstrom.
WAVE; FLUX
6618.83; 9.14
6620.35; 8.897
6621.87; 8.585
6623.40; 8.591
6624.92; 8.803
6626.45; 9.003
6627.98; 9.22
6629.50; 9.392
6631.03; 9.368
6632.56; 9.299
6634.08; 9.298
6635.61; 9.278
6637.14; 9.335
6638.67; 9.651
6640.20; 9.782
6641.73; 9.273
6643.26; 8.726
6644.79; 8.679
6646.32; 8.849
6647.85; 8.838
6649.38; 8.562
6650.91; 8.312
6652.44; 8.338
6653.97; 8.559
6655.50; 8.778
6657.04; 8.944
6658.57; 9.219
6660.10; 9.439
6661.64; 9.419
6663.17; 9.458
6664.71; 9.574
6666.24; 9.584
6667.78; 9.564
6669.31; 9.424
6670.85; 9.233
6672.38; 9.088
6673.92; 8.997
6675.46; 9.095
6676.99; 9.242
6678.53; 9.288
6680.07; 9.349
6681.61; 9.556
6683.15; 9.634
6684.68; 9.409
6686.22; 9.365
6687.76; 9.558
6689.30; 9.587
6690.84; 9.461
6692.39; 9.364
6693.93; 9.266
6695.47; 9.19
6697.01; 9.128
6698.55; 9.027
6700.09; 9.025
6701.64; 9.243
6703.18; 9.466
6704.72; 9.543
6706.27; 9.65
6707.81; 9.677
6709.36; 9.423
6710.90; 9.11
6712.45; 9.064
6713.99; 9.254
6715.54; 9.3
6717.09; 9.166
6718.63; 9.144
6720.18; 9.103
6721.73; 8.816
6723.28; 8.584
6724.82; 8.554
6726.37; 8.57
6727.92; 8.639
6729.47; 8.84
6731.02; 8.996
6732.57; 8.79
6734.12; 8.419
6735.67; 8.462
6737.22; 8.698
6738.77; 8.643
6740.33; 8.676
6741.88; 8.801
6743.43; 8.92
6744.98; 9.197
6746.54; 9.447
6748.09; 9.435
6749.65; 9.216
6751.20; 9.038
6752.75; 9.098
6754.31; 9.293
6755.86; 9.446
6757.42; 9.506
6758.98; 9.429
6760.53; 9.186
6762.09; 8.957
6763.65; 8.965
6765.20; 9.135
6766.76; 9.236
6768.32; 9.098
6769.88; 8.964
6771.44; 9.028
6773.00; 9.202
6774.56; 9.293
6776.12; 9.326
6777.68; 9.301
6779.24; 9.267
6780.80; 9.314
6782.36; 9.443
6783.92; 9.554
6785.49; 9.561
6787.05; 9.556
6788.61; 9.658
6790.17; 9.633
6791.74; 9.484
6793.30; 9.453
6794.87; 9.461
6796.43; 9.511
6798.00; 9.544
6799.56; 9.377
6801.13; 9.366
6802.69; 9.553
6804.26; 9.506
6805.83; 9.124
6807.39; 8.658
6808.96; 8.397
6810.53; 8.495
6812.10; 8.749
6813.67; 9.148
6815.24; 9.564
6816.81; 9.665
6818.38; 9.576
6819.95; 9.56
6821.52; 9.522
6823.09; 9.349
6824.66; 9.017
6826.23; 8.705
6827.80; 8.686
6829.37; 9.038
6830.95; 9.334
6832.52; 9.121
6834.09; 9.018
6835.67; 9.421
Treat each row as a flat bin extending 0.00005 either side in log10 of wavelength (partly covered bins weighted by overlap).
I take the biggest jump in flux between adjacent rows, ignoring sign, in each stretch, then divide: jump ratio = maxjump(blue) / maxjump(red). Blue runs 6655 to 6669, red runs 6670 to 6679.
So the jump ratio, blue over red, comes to 1.9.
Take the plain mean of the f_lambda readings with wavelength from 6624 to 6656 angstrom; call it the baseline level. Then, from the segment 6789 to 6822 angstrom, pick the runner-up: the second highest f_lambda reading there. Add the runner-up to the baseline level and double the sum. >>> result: 37.3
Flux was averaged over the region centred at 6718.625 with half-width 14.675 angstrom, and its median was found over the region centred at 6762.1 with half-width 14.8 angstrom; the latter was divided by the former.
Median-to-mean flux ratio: 1.015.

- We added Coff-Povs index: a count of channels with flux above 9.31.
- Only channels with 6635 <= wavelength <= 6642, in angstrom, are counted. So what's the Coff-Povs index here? 3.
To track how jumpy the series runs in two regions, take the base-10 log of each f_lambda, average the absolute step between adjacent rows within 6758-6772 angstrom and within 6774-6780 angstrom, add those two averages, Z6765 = 0.008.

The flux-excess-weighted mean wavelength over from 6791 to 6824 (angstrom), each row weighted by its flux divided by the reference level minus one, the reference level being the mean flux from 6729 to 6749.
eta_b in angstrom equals 6806.7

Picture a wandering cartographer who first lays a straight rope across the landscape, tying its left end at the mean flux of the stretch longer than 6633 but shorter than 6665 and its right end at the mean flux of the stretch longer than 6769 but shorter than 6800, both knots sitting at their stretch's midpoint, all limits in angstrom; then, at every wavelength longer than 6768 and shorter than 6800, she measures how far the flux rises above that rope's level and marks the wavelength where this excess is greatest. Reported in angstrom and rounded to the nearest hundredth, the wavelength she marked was 6788.61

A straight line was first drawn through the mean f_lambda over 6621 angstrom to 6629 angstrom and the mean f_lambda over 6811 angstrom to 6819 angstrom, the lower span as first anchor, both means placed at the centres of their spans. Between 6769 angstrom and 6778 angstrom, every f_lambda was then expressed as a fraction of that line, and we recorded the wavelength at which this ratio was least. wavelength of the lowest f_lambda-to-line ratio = 6769.88 angstrom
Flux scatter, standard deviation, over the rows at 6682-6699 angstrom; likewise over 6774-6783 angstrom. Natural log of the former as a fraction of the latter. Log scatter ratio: 1.2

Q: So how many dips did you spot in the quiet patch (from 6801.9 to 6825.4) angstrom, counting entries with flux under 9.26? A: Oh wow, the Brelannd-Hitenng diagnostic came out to 7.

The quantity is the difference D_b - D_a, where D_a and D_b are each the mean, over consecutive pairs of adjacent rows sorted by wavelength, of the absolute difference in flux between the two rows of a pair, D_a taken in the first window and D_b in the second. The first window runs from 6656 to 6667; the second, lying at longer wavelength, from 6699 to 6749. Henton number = 0.029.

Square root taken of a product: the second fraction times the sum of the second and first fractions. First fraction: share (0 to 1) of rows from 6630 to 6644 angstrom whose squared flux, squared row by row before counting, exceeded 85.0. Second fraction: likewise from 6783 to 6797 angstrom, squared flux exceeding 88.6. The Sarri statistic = 1.4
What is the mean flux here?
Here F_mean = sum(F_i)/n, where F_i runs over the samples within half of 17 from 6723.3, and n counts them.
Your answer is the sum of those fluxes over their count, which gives 8.88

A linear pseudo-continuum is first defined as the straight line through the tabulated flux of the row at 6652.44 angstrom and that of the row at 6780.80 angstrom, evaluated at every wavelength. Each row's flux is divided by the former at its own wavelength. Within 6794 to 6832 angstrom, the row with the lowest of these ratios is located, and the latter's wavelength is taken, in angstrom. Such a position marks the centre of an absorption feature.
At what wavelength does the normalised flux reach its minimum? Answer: 6808.96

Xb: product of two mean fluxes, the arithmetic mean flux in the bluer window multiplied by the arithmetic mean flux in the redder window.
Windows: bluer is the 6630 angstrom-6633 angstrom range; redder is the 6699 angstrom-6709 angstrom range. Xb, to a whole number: 88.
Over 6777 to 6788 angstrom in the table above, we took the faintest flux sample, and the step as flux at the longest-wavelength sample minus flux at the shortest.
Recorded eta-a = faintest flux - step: 9.0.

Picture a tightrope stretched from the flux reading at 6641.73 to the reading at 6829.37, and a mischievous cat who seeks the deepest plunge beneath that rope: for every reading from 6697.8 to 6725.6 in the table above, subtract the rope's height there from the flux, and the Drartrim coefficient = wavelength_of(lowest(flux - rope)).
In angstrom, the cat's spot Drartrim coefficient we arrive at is 6724.82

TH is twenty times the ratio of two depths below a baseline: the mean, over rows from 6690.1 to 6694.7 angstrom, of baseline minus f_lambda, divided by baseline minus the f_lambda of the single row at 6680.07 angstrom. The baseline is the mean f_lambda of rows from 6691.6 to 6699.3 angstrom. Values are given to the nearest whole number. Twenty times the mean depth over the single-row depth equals 22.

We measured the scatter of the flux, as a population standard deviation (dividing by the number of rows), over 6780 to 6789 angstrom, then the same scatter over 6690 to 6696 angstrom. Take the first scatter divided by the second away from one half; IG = -0.57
